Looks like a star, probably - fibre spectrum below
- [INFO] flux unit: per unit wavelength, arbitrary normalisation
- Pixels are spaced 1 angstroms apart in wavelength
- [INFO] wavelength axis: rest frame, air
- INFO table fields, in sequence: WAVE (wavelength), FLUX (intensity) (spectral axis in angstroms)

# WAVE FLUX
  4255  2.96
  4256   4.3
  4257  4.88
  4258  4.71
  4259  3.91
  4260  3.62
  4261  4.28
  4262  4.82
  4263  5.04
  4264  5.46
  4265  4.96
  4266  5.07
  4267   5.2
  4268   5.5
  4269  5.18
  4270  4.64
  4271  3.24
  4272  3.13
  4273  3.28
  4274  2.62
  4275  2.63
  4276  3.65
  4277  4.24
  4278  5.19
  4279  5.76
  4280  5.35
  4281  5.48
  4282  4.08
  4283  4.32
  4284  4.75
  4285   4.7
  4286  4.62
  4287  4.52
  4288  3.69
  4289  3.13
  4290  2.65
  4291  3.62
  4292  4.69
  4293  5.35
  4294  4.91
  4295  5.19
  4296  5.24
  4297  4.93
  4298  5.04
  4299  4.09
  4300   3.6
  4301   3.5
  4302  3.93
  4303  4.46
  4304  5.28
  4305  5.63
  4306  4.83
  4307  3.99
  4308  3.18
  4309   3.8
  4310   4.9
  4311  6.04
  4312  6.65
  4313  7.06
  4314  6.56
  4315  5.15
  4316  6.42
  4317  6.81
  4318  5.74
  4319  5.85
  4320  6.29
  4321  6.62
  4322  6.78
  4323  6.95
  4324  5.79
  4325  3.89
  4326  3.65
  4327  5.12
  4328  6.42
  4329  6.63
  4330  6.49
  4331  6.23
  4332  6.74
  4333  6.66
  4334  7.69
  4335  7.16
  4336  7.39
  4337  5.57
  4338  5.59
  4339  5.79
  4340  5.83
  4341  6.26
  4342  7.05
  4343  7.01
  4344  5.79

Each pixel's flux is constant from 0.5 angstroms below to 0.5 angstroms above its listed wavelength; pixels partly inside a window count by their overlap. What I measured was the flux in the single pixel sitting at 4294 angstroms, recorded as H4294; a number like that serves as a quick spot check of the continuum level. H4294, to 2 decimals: 4.91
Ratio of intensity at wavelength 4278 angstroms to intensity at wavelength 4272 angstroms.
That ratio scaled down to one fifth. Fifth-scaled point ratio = 0.33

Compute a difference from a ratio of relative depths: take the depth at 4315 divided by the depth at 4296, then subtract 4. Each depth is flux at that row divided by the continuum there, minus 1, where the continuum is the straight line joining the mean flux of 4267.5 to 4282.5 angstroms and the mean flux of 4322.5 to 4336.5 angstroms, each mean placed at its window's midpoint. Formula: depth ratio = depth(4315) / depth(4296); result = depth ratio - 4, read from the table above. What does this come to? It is -6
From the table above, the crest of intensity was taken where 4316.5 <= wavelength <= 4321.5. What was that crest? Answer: 6.81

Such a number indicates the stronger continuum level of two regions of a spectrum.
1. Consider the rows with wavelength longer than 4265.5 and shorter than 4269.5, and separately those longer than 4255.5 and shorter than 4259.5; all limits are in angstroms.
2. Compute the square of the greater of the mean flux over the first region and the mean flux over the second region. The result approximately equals 27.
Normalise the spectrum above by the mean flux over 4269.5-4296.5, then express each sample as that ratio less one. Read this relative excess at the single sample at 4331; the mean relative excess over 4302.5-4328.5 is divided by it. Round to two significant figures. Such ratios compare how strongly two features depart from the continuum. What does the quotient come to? 0.65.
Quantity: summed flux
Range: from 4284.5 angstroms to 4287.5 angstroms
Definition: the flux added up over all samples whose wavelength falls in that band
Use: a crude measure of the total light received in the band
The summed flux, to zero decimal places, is 14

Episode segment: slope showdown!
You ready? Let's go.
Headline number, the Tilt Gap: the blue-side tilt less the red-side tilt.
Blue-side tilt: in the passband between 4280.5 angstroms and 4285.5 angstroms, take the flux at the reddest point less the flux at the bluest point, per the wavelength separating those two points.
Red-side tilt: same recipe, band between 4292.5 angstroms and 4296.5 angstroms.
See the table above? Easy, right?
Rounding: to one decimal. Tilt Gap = -0.2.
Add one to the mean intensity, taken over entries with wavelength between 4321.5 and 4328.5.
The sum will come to 6.5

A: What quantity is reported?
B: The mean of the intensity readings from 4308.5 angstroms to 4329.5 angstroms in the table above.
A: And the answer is 5.9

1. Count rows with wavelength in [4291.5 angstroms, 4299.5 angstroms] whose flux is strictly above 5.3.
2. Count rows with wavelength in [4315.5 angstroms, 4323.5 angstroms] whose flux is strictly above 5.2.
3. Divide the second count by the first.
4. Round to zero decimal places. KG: 8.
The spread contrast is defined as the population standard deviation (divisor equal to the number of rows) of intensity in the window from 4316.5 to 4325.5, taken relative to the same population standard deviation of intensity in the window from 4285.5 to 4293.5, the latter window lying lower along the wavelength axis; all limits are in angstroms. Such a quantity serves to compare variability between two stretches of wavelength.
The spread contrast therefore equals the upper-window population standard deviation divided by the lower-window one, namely 1.05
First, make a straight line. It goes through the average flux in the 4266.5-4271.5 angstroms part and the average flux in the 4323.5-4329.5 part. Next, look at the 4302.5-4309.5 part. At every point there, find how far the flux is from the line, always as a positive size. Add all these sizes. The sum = 6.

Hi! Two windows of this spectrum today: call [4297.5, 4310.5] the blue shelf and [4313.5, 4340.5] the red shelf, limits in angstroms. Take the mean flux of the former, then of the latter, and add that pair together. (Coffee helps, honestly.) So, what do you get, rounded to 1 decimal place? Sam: 10.5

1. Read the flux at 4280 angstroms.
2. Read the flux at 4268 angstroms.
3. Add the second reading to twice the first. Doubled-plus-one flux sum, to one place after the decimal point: 16.2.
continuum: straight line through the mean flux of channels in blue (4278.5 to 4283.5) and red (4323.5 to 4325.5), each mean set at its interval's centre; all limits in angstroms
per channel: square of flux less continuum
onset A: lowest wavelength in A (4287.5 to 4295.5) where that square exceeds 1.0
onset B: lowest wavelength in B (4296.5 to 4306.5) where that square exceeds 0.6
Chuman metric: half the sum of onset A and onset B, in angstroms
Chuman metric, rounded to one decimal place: 4293.5 angstroms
